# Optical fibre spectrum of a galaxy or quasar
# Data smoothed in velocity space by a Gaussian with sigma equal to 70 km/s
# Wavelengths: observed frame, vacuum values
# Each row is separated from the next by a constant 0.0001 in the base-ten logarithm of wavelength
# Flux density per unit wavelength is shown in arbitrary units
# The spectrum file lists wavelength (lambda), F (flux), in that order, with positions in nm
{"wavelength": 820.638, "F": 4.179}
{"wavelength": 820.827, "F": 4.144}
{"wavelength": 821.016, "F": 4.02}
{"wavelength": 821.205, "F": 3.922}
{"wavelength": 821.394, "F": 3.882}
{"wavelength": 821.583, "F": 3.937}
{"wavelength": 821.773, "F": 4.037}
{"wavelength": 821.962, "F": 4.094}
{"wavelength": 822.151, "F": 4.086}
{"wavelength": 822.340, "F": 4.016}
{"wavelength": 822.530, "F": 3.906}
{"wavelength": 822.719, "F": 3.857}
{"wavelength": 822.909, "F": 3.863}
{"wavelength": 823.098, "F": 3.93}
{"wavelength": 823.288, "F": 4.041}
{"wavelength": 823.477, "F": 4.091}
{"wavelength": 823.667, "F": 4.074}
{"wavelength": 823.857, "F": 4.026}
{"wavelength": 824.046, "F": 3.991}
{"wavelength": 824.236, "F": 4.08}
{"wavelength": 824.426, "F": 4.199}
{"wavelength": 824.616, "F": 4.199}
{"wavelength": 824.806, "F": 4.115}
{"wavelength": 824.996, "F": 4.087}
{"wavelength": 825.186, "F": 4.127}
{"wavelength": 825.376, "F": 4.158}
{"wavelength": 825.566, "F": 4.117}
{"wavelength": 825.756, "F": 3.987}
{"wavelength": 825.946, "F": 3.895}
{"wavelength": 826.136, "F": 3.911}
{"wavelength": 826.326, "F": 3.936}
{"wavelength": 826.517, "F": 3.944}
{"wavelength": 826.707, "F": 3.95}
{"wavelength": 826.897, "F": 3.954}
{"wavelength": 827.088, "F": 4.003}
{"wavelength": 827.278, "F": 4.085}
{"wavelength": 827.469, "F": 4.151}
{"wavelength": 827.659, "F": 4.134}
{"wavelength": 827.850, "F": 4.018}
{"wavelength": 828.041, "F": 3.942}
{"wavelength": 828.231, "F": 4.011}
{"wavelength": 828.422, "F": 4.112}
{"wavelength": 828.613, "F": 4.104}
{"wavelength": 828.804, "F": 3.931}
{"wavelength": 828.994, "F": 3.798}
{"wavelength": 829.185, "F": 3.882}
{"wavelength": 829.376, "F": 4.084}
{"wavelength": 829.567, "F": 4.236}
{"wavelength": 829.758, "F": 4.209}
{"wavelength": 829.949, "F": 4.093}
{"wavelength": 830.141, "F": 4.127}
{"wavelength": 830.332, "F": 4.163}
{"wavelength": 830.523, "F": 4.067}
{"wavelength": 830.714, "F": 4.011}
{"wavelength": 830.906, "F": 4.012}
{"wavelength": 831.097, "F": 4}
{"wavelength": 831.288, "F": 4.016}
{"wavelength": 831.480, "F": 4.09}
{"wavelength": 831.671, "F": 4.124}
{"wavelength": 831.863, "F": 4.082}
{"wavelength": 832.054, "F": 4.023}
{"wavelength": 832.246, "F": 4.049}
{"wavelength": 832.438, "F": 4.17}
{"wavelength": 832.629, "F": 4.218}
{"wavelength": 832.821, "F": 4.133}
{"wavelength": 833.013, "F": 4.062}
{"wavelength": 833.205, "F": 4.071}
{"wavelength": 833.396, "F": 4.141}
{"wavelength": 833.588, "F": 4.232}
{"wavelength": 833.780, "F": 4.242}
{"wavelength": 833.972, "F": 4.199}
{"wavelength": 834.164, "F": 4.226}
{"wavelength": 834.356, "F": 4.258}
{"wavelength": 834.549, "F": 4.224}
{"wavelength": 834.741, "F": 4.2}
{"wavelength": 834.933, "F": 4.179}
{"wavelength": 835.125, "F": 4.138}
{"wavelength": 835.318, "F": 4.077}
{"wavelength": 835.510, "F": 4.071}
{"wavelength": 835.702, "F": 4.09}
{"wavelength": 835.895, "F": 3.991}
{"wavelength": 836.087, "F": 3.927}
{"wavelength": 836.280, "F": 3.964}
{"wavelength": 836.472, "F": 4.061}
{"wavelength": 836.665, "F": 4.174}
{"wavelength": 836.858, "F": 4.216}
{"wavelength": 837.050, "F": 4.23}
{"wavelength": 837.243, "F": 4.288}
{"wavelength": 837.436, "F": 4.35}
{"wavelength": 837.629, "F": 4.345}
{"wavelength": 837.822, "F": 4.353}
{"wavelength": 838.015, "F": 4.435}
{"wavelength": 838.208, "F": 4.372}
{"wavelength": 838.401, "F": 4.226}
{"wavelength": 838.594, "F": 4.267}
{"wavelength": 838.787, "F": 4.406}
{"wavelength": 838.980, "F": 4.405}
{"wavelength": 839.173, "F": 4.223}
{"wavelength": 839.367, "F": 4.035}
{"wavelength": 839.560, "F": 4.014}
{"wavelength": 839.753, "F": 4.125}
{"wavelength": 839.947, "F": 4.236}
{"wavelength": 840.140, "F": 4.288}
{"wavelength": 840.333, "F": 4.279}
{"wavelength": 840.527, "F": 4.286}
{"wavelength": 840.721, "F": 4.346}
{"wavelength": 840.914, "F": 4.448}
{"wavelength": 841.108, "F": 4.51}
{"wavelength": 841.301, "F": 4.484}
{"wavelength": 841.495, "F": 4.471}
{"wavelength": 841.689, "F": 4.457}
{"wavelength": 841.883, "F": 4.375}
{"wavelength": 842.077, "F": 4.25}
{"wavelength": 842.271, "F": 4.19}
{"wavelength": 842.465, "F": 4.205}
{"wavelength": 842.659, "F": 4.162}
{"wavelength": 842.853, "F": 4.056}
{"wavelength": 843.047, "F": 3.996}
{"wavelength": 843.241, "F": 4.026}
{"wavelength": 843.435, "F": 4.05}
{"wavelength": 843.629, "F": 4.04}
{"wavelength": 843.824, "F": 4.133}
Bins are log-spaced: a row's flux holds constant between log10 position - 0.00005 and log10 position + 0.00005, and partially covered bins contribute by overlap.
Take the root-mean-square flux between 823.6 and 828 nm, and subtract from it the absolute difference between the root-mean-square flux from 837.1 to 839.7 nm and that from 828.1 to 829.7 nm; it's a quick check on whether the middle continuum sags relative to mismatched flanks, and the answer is 3.78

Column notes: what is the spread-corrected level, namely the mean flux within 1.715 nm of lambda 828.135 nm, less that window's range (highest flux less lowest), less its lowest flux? -0.21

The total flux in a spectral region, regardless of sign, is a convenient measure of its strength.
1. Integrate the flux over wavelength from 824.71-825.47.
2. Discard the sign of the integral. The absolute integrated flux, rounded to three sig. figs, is 3.13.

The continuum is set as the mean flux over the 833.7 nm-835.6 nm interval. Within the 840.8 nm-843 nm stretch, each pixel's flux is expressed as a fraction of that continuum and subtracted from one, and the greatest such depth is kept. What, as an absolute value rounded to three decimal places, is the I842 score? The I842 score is 0.030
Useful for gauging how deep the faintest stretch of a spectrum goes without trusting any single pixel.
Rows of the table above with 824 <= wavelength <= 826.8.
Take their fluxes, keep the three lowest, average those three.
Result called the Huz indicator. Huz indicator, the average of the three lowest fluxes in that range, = 3.91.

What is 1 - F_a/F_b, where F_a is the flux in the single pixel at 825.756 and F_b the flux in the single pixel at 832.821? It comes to 0.035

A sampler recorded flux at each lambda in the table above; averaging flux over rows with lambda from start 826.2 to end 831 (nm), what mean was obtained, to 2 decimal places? 4.04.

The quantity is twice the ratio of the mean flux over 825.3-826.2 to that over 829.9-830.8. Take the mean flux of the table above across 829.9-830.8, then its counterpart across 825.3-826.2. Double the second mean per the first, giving 1.96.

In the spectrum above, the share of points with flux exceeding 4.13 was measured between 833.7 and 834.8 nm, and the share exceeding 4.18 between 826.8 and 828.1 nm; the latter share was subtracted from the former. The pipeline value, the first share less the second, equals 1.0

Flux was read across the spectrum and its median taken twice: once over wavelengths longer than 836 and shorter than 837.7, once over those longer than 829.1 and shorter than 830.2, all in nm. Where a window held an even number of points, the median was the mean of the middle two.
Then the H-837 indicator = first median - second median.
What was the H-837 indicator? 0.11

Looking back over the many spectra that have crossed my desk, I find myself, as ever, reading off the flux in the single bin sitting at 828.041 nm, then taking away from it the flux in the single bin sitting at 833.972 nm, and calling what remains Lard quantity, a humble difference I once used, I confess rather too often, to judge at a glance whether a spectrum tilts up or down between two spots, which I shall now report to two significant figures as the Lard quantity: -0.26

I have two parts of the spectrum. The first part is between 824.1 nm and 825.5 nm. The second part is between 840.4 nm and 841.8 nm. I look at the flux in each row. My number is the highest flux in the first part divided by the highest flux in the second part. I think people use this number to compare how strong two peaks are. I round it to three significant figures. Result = 0.931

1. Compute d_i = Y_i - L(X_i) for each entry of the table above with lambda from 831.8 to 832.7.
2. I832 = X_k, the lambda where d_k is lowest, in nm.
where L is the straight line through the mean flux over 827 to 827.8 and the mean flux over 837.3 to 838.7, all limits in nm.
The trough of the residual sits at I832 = 832.054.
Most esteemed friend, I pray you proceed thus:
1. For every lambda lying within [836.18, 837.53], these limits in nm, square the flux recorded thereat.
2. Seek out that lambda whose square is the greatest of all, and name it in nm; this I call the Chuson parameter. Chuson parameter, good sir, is 837.436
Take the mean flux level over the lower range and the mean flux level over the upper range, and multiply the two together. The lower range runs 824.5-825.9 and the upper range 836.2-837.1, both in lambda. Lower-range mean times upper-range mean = 17.0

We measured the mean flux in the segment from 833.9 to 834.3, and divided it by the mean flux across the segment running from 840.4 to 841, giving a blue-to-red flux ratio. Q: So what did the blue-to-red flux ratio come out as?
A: 0.97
